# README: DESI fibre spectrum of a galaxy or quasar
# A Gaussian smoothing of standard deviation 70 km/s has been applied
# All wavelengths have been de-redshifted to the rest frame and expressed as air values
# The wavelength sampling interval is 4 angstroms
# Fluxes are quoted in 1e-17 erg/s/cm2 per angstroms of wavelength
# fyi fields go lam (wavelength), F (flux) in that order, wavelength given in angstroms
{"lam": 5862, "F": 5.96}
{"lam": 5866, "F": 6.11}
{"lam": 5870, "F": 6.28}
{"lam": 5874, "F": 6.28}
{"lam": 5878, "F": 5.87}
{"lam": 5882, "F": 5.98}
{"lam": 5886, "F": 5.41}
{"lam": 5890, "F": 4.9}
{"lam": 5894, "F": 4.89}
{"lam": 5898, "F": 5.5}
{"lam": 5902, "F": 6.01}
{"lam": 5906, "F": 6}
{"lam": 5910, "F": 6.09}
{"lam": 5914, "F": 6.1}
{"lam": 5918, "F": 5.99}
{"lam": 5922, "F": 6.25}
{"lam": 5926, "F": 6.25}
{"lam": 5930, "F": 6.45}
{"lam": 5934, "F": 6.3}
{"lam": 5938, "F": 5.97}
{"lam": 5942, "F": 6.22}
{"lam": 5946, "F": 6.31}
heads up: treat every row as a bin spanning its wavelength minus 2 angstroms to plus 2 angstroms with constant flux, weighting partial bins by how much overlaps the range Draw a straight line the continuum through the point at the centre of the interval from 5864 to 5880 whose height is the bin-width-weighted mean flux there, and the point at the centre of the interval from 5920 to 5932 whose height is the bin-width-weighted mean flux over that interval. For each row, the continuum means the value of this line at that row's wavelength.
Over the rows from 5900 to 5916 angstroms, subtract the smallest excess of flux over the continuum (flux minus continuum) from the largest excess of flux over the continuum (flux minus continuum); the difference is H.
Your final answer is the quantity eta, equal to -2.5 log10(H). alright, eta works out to 2.8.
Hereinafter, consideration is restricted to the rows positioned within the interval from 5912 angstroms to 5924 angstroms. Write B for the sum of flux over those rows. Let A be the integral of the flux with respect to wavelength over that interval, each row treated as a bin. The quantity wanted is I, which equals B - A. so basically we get -55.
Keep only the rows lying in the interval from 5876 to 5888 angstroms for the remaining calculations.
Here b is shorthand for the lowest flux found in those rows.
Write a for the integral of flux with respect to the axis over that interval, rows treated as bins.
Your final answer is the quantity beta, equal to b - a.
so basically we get -63.6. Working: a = 69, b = 5.41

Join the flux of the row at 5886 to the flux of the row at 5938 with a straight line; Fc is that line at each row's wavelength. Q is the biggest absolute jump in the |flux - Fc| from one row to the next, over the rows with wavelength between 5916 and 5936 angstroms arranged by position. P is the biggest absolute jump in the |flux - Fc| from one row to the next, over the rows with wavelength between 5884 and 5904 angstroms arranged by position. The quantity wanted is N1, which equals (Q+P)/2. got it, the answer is 0.392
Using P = 0.57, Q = 0.2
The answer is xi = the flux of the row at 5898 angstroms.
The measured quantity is 5.5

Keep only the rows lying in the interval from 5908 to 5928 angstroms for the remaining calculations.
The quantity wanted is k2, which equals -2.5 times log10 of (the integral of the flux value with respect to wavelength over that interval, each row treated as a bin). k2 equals -5.22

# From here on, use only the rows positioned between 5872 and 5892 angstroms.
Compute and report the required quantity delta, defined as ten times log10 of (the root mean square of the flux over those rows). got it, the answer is 7.57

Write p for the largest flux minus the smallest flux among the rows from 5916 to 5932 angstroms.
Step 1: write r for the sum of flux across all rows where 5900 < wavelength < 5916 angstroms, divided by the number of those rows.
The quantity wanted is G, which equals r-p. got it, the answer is 5.59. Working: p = 0.46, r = 6.05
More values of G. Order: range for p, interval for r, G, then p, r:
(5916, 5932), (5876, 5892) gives 5.08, 0.46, 5.54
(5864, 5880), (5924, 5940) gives 5.83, 0.41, 6.24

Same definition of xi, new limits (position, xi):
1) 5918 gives 5.99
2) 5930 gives 6.45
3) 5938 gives 5.97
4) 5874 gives 6.28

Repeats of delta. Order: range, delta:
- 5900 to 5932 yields 7.88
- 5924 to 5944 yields 7.95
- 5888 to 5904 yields 7.28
